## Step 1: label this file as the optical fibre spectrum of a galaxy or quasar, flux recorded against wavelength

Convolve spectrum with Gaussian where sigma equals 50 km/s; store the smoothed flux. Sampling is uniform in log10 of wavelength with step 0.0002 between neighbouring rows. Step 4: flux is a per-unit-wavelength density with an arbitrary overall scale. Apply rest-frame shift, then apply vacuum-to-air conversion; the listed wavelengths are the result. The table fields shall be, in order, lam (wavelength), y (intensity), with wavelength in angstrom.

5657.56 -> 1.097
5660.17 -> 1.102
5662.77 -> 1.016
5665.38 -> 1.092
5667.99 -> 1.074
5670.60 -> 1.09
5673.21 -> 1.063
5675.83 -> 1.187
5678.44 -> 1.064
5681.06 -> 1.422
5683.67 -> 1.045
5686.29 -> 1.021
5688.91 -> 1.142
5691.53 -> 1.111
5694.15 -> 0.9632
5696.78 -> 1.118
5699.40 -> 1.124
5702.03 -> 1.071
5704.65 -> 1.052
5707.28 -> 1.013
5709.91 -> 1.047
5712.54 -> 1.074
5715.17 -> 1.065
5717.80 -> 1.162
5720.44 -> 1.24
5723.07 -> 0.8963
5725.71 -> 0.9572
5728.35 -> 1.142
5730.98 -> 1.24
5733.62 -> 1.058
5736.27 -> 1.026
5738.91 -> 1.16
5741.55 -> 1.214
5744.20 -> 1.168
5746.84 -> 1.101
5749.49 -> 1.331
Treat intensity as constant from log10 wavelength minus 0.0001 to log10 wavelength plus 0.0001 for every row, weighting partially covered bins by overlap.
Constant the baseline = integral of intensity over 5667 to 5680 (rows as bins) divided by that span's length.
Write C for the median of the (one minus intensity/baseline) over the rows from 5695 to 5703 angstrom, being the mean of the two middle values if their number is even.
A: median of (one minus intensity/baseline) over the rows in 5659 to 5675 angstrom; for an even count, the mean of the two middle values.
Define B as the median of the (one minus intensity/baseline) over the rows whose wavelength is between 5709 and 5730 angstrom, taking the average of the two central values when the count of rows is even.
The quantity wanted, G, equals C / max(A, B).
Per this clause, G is -0.5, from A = 0.018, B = 0.0295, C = -0.01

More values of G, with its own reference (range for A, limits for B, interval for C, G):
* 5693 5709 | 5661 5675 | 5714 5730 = 0.0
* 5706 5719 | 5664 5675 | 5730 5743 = -1.6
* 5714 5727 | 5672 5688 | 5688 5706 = -0.2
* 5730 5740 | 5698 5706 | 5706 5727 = 1.5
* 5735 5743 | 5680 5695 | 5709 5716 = 1.5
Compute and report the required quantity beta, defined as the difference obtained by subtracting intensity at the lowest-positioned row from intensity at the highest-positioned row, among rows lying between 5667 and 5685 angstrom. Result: -0.03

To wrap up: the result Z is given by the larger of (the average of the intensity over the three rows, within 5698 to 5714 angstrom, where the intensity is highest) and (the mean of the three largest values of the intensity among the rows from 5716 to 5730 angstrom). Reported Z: 1.18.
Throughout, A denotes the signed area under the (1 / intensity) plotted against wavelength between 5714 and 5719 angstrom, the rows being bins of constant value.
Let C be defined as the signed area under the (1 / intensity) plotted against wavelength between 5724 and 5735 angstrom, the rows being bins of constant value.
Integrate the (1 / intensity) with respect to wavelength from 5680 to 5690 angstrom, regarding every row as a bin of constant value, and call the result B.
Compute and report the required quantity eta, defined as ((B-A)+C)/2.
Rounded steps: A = 4.5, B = 8.8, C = 10.2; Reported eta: 7.3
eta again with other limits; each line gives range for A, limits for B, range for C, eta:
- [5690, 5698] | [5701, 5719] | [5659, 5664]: 7.0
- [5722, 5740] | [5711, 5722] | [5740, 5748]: -0.2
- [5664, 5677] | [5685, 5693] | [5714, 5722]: 1.3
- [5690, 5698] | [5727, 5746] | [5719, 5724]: 6.9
